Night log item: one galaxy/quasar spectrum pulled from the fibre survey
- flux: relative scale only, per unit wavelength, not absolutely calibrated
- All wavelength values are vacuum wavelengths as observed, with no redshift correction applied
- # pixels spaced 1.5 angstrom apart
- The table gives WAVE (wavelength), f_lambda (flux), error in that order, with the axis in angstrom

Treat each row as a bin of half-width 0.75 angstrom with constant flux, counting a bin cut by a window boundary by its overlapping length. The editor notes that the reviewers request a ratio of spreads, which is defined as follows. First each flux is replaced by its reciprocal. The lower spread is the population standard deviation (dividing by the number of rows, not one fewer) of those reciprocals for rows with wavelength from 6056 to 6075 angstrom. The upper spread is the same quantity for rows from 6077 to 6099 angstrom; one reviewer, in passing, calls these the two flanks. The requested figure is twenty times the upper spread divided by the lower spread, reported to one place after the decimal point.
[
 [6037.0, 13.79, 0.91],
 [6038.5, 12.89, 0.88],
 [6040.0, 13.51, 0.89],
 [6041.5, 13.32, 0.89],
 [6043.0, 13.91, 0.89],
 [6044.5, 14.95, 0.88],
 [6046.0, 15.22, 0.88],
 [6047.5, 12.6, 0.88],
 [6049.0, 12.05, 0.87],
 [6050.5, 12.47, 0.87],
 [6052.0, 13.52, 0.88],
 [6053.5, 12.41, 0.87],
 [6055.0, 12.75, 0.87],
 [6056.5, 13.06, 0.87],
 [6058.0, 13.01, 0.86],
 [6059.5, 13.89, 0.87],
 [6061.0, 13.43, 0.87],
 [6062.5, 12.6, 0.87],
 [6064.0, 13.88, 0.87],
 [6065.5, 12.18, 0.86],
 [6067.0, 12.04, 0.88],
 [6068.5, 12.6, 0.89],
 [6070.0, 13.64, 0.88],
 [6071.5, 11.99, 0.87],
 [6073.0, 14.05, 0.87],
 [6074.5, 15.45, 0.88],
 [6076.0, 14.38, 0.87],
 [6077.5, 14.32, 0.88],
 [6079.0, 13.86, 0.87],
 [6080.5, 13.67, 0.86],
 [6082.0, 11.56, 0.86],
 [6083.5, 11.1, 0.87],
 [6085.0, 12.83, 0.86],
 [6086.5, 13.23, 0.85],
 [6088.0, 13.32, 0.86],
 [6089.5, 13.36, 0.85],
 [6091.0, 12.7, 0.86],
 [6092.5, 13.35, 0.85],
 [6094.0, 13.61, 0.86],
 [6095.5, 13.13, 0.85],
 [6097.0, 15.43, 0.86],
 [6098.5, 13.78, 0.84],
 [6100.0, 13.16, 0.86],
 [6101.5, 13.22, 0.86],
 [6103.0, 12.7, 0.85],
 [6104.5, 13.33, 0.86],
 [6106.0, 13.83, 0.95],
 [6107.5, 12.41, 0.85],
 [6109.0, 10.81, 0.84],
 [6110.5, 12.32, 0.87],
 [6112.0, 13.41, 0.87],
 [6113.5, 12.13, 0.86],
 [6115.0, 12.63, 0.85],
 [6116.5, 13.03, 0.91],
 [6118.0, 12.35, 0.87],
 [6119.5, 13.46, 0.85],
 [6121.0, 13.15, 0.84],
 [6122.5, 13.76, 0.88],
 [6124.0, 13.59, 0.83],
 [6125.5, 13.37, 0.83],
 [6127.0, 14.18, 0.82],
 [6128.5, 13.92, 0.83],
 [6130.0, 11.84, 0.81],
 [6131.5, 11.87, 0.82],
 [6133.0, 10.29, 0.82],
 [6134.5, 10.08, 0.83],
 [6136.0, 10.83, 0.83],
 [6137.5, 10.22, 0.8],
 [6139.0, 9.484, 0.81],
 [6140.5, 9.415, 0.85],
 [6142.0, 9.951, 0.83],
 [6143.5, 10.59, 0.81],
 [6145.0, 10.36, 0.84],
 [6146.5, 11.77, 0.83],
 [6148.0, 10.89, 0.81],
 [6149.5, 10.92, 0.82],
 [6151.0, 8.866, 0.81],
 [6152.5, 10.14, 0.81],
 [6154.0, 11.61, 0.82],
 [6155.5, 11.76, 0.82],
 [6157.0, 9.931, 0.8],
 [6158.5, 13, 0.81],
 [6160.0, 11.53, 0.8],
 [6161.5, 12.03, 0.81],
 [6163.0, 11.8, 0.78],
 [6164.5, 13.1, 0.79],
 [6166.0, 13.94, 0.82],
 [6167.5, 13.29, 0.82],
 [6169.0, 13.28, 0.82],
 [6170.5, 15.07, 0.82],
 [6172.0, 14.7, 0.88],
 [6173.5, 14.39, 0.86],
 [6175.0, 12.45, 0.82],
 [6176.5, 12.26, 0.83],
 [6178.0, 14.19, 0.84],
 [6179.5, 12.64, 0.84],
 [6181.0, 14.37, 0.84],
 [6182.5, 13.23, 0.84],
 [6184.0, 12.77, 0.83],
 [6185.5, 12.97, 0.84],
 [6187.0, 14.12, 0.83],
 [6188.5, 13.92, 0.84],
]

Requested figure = 22.6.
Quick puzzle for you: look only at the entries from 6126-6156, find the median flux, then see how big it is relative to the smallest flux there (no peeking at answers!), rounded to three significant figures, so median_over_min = 1.21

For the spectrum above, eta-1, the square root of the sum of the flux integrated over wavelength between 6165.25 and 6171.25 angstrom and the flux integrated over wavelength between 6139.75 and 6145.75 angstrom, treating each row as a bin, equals 12.0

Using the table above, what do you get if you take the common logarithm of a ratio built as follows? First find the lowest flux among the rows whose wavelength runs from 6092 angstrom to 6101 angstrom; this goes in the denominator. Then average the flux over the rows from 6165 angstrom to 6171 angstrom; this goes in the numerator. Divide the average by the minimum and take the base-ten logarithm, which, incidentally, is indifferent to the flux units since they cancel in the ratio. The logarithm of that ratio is 0.02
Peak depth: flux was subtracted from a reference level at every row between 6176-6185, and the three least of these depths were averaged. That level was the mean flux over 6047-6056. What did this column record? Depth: -1.3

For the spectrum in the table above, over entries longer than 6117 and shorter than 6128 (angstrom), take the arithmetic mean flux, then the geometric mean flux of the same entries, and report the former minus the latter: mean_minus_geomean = 0.01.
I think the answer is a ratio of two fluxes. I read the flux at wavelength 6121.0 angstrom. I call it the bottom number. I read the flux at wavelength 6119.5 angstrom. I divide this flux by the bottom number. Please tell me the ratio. 1.02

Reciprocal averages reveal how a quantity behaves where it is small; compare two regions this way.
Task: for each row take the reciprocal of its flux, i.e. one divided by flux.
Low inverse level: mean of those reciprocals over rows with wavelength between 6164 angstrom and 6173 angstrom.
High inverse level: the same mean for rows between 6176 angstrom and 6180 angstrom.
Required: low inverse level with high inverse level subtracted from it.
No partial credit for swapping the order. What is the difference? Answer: -0.005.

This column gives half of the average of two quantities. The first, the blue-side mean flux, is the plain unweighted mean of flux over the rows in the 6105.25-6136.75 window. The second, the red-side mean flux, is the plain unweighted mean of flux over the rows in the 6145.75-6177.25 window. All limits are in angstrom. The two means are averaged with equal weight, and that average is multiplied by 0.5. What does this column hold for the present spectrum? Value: 6.19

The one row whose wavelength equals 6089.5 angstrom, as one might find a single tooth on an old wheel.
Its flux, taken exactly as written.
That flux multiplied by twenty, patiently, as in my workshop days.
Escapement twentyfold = 267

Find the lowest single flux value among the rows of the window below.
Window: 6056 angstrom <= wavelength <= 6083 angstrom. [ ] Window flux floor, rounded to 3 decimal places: 11.560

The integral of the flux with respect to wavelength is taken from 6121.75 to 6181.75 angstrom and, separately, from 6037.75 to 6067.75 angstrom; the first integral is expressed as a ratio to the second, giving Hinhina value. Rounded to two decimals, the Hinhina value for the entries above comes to 1.83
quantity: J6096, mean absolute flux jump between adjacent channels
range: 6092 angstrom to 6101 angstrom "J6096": 1.06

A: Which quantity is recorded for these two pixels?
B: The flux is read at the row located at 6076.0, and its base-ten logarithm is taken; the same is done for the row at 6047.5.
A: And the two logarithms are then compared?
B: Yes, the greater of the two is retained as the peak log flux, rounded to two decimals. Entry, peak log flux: 1.16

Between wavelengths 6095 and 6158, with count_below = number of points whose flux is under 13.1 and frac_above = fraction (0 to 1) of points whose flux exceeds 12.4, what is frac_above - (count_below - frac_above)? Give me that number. -26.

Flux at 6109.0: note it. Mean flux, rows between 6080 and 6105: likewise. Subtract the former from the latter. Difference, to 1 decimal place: 2.3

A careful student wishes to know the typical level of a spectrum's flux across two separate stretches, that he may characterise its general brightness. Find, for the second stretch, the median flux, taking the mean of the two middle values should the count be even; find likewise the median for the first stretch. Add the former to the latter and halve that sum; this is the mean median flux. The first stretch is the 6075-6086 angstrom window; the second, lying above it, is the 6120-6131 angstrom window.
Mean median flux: 13.6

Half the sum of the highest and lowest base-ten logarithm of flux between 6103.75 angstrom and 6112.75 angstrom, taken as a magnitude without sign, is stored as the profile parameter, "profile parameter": 1.09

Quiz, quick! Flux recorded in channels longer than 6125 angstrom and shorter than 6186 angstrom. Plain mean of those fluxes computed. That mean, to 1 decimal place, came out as 12.0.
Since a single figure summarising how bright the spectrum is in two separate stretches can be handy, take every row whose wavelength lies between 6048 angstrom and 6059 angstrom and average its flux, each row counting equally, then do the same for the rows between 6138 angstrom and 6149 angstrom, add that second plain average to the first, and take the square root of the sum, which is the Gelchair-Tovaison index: 4.81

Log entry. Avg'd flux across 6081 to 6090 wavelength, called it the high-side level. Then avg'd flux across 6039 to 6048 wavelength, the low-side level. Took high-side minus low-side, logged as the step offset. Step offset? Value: -1.4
